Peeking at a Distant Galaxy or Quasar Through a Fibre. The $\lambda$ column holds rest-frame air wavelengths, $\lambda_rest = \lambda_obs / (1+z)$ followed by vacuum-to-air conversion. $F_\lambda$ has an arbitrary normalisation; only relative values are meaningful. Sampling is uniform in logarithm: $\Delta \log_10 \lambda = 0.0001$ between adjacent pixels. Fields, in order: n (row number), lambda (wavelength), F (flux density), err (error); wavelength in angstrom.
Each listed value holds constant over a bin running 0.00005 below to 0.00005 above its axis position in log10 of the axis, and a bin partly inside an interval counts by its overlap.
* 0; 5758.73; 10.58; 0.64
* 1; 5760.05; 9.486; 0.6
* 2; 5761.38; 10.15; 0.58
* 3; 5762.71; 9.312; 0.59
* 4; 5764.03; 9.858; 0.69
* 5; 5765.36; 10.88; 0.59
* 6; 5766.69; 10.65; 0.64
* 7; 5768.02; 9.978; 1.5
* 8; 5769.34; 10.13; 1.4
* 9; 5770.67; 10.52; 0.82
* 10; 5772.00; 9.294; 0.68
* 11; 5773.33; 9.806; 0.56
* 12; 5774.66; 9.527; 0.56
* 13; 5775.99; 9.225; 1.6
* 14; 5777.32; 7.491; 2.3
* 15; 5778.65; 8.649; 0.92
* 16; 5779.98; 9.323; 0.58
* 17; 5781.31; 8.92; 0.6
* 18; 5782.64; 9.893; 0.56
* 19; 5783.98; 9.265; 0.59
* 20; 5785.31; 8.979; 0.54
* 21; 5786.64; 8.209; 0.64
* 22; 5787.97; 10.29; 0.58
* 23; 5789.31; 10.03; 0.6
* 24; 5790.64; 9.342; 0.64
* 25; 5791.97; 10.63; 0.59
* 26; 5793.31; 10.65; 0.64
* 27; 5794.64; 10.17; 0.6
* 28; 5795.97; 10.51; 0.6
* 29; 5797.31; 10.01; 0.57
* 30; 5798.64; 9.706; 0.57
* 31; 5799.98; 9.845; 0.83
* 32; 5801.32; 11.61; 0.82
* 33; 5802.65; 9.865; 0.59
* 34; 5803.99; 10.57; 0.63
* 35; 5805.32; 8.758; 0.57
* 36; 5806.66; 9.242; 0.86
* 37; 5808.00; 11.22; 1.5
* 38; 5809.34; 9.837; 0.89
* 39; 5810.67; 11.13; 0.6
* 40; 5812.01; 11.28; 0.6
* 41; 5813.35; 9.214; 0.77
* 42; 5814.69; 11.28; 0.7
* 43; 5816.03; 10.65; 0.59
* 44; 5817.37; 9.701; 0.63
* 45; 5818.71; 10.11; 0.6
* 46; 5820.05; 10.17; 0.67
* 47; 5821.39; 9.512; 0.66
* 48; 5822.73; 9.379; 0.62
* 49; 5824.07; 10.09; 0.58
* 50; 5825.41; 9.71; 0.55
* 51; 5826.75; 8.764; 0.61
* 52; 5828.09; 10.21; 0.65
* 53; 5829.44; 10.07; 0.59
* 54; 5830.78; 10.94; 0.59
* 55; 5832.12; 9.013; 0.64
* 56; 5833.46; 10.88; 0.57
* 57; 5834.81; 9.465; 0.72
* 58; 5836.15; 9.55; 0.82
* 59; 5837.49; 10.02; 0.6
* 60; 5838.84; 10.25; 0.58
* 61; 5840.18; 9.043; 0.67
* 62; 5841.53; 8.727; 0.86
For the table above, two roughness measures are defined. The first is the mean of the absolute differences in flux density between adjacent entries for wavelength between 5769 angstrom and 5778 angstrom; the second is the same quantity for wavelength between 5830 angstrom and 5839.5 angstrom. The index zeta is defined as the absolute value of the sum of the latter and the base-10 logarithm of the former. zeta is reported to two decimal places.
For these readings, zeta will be 0.87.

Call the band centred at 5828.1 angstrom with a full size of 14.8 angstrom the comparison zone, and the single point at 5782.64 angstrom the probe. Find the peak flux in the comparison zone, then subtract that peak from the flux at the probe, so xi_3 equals -1.0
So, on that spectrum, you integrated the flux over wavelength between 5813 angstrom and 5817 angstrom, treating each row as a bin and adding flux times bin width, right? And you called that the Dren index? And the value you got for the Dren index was 41.7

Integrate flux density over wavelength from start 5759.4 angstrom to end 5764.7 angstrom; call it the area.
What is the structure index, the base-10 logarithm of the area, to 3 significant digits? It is 1.71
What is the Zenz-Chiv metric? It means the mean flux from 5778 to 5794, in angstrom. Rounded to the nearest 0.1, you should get 9.5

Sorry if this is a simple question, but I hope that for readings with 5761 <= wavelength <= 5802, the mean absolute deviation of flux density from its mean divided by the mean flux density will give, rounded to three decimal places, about 0.064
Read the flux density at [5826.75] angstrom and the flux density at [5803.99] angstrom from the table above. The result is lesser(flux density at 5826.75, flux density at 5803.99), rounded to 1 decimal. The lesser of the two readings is 8.8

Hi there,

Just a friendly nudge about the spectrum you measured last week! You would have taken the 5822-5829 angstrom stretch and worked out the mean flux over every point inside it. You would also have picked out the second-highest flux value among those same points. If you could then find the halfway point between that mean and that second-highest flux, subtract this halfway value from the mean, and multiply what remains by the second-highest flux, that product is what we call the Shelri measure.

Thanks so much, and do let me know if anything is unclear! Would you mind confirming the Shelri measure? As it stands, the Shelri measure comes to -2.3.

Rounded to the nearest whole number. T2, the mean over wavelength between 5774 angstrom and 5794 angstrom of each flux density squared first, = 88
